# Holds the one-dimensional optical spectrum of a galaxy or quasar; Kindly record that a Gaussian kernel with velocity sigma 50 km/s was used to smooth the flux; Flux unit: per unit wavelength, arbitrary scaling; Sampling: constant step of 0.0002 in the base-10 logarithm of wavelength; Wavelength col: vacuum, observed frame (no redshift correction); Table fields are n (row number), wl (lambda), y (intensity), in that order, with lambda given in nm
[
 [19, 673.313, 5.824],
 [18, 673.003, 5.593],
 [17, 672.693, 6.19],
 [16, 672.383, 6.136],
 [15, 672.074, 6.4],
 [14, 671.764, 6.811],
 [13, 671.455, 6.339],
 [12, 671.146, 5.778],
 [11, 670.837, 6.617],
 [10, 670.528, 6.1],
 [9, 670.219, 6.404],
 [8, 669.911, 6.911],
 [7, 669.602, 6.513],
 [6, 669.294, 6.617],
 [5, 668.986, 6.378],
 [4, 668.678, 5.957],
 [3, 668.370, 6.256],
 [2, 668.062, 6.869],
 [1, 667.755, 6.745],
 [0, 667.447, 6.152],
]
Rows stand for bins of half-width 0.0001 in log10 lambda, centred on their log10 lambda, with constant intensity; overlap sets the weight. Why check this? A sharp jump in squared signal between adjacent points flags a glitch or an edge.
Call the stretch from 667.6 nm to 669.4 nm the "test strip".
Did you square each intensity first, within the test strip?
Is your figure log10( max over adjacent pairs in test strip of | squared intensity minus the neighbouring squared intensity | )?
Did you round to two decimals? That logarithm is 0.91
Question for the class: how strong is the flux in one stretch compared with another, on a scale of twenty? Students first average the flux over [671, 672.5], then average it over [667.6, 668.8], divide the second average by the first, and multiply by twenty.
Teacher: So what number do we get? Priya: 20.5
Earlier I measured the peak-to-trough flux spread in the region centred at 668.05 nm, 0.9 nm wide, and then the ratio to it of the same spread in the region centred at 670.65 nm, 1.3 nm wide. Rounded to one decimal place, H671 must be 1.4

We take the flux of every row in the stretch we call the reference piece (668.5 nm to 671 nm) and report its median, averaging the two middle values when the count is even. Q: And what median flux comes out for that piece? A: 6.46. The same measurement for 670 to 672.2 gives 6.40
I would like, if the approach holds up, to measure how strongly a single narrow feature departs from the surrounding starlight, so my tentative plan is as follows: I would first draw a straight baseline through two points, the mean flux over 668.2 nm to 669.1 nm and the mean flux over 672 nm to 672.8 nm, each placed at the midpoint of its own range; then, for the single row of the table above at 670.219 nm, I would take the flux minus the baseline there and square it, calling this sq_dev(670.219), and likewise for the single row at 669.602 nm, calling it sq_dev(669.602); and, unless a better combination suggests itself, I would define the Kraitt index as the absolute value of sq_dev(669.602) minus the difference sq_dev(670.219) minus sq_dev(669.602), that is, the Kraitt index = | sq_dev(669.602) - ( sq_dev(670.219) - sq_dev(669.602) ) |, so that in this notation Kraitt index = 0.15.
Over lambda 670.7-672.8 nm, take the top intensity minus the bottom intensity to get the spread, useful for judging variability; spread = 1.03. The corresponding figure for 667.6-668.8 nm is 0.91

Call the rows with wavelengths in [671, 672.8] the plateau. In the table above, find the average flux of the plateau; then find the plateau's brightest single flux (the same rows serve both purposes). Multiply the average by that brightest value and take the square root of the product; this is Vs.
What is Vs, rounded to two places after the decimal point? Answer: 6.54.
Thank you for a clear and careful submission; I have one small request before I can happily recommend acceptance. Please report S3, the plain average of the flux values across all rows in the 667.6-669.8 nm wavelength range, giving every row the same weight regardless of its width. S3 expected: 6.48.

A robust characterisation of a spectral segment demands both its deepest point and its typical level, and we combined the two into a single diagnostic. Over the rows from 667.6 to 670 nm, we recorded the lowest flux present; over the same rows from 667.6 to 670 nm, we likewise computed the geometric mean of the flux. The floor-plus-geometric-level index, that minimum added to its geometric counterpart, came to 12.5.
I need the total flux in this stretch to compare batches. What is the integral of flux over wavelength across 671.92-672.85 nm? 5.80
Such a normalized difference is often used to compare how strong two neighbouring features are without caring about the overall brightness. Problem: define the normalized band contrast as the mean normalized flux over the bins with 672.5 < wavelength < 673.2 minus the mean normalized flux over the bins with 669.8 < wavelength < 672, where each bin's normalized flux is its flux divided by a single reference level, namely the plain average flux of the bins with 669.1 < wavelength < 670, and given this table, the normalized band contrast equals -0.08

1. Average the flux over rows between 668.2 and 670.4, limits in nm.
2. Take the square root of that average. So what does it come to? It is 2.54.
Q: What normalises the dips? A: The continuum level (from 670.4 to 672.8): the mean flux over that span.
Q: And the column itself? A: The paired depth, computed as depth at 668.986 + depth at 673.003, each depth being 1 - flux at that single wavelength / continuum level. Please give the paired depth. 0.10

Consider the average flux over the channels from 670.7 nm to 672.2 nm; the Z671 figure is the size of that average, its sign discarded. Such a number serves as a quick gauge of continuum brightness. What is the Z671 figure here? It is 6.39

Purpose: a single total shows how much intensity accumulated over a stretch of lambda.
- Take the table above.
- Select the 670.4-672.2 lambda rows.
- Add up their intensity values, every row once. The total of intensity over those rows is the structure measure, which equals 38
